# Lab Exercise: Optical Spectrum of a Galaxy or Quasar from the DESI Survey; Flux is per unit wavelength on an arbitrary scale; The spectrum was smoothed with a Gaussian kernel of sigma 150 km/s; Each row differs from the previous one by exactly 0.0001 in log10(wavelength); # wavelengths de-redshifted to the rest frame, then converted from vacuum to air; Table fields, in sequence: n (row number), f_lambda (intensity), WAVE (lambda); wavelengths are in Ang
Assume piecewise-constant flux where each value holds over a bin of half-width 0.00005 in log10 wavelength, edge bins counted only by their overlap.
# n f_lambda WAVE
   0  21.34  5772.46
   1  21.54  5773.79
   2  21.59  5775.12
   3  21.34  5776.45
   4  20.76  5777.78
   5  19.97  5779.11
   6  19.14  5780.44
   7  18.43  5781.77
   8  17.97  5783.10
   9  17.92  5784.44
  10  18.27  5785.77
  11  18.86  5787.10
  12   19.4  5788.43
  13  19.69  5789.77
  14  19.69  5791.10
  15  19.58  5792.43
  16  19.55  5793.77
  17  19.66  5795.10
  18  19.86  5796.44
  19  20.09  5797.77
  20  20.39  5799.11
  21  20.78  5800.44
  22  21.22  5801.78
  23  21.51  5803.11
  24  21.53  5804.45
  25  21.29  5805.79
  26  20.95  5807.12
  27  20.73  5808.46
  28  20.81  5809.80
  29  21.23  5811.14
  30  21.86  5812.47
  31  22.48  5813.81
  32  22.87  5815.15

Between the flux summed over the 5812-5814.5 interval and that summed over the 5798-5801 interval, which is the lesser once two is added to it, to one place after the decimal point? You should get 43.2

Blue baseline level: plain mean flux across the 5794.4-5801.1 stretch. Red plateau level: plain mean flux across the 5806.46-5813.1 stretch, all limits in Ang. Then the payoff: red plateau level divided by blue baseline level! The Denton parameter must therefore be 1.05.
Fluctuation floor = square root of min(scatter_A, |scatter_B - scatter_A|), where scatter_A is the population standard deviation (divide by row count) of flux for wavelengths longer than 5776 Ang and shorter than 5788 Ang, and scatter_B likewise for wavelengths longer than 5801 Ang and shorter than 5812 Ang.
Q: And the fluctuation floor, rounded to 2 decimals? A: 0.94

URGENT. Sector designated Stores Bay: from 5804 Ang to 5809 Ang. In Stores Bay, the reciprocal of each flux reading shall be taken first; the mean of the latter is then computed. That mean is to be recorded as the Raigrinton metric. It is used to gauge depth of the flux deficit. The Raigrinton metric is 0.047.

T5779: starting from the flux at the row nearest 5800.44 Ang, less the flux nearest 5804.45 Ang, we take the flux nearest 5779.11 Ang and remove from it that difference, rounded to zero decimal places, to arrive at 21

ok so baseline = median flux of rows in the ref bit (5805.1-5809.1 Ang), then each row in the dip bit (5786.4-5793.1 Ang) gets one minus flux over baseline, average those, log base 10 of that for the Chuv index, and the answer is -1.1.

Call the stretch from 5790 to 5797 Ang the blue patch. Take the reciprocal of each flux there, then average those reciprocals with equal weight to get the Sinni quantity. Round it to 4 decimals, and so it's 0.0508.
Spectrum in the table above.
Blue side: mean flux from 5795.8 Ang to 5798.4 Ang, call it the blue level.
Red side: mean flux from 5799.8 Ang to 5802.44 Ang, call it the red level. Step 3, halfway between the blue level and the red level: 20.49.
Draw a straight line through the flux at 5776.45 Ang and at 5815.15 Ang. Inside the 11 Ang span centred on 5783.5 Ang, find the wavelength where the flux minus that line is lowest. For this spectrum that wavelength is 5784.44 Ang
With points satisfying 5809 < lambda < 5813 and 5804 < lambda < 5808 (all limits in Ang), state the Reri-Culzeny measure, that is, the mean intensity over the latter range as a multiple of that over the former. 1.00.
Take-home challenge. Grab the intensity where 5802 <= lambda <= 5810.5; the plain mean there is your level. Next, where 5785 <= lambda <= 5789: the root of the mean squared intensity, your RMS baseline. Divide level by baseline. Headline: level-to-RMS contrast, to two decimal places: 1.12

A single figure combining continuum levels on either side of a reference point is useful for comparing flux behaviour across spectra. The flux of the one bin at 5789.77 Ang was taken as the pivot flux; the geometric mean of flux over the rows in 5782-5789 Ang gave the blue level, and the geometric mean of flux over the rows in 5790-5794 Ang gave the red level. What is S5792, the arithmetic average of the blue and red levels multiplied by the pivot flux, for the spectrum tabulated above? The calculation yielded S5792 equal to 375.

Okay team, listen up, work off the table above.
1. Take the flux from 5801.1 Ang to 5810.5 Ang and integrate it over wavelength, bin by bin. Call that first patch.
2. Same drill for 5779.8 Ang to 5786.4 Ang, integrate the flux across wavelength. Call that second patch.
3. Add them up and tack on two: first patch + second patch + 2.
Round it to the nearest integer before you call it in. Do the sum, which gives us 322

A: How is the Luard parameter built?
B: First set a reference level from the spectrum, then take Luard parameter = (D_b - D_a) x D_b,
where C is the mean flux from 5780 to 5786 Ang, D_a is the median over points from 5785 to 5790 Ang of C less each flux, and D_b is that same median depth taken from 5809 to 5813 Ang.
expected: 6.1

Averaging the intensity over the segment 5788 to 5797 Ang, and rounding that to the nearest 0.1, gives 19.6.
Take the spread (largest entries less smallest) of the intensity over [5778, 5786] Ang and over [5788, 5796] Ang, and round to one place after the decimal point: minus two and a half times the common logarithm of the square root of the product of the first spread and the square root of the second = -0.1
